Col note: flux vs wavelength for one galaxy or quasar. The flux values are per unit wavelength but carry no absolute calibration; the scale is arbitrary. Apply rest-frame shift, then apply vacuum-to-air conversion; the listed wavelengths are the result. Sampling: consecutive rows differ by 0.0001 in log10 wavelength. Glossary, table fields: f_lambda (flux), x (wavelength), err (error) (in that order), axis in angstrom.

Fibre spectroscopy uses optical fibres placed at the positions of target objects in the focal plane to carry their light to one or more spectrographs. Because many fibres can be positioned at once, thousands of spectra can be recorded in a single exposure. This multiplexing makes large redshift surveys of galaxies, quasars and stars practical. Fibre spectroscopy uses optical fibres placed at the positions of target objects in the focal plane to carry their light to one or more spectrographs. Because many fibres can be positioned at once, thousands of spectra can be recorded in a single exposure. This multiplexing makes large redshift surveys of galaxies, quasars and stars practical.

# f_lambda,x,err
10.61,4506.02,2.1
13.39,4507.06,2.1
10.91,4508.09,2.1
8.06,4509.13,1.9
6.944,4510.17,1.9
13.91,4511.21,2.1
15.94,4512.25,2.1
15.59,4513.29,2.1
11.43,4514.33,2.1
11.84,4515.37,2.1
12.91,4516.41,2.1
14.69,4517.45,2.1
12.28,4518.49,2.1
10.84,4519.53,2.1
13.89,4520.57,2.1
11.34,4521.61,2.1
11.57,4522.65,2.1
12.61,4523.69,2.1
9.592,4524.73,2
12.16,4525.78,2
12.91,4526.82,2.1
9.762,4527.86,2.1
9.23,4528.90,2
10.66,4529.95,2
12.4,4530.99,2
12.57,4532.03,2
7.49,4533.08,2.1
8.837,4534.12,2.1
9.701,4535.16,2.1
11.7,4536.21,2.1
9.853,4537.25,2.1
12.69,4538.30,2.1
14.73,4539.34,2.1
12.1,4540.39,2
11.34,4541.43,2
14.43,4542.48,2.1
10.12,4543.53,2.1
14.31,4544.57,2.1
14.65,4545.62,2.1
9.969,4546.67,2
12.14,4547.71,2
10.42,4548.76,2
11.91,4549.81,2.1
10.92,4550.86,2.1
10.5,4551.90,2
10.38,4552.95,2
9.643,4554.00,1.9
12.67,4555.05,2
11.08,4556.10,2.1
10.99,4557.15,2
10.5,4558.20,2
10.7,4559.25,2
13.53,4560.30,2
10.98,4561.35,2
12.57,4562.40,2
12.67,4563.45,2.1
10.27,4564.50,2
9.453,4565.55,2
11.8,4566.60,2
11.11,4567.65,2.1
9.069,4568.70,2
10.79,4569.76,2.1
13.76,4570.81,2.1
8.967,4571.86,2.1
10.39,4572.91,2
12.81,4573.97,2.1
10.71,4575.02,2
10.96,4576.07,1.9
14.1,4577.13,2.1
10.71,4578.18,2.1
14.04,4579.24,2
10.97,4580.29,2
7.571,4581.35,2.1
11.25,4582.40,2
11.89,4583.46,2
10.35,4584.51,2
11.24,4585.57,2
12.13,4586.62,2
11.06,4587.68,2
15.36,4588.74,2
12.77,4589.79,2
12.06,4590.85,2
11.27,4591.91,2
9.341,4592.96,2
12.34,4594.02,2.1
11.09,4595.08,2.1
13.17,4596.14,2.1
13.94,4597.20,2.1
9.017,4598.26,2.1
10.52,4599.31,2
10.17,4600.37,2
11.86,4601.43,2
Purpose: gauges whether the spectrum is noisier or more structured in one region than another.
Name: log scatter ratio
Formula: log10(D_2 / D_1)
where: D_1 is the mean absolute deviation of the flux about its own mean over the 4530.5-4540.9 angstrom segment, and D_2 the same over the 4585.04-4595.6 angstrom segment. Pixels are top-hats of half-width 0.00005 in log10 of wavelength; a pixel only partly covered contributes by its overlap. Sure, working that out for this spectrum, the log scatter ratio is -0.23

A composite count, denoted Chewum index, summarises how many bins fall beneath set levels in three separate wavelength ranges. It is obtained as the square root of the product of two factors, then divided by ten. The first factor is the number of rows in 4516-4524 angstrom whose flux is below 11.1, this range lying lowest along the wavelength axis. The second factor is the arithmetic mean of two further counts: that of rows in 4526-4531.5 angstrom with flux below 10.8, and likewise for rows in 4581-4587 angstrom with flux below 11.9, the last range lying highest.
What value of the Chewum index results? 0.20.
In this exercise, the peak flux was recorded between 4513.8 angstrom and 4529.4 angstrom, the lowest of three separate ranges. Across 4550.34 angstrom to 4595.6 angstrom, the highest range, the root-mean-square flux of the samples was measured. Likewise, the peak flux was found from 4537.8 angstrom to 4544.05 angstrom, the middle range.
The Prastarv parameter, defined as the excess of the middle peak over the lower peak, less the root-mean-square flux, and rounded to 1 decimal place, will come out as -11.4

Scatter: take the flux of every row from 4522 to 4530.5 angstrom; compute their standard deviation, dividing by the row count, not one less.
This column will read 1.35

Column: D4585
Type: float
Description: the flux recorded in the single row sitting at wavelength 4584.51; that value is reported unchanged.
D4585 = 10.35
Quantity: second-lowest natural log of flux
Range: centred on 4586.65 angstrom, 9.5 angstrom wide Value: 2.40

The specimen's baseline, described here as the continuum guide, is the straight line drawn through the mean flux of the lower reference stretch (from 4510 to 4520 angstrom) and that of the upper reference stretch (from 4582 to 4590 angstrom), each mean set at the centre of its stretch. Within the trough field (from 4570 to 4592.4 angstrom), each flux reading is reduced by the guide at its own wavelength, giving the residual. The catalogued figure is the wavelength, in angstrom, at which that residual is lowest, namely 4581.35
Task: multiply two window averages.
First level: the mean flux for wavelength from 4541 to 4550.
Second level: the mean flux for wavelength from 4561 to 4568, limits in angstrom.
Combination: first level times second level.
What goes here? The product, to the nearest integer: 137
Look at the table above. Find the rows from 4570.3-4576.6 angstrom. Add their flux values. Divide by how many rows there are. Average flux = 11.3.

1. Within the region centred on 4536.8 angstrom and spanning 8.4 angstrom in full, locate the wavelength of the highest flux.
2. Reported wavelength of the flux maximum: 4539.34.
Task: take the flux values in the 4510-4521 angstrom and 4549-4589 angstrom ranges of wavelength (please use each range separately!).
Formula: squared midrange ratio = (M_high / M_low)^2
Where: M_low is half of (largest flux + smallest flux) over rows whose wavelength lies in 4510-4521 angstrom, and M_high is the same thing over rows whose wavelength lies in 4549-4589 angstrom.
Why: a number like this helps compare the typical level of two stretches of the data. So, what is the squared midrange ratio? 1.00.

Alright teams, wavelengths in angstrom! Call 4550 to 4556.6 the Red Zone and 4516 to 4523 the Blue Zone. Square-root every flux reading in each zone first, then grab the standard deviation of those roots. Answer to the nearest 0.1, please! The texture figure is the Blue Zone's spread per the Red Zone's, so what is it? 1.3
